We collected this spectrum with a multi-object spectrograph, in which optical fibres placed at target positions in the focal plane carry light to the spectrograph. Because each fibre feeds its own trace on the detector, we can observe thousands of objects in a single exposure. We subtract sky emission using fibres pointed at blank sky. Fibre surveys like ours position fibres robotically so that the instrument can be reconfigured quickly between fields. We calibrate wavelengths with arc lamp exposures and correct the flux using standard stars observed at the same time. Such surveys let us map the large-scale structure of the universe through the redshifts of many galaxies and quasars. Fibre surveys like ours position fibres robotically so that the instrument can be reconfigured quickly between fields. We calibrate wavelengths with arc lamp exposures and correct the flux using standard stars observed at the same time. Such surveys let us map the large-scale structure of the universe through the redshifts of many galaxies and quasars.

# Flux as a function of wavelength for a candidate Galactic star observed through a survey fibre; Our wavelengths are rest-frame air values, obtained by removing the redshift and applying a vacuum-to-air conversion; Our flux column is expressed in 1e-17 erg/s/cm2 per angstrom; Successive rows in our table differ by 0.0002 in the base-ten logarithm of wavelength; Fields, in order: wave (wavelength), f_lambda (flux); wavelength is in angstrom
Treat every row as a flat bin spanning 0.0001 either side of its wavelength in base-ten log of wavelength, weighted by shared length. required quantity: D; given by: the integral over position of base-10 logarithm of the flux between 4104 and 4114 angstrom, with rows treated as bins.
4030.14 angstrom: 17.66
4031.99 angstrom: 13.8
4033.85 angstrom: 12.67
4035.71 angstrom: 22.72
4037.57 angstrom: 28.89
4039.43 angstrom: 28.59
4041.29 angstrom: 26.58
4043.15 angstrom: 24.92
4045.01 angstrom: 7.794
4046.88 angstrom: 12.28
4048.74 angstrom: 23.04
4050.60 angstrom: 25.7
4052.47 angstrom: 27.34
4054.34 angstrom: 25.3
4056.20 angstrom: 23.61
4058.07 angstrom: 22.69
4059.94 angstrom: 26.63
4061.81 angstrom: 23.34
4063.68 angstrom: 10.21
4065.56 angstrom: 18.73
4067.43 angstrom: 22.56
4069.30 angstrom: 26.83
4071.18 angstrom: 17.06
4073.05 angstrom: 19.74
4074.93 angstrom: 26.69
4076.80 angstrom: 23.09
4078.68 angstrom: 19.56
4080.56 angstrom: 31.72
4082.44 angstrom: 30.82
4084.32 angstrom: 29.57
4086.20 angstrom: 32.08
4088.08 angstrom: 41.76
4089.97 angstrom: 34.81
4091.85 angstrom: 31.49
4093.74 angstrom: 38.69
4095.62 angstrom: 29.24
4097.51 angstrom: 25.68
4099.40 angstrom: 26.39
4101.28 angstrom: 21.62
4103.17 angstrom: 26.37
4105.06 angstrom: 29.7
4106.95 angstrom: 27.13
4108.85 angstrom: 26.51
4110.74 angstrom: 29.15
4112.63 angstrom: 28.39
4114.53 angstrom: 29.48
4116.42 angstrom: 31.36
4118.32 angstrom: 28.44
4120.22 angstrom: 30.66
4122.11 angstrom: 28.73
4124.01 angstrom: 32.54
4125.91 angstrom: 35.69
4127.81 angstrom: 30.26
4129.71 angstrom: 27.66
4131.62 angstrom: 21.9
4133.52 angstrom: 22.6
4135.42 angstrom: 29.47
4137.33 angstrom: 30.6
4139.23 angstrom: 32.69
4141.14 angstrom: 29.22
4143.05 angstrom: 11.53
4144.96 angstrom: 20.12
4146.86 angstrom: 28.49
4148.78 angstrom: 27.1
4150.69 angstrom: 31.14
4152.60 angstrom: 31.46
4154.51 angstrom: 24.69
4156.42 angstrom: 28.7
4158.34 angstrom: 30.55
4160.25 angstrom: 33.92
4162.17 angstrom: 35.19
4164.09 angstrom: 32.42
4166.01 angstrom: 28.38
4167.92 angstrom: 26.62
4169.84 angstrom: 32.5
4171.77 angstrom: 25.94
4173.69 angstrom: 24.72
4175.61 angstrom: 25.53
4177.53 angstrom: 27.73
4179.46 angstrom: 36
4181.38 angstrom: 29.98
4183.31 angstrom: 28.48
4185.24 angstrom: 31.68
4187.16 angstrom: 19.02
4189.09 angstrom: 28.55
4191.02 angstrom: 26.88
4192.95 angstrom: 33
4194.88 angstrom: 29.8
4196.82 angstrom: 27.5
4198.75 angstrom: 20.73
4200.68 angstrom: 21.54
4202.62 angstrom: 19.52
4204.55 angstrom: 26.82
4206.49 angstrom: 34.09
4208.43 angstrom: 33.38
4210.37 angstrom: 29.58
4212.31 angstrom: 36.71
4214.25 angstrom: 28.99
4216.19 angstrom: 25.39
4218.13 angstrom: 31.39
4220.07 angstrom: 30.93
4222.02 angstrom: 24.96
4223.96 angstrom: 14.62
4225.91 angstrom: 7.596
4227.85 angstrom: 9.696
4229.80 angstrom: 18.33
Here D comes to 14.5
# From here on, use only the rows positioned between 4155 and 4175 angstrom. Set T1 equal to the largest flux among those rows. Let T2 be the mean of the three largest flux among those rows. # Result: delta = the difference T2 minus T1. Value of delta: -1.3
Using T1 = 35.19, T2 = 33.9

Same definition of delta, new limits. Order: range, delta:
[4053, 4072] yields -0.6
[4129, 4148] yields -1.8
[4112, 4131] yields -2.5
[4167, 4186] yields -2.6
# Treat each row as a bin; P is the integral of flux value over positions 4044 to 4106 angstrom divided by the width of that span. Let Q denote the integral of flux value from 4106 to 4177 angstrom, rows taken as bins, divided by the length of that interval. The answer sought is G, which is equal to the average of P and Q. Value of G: 26.8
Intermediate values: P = 25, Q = 28.4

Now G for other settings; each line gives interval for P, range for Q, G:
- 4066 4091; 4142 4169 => 27.6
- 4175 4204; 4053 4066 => 24.4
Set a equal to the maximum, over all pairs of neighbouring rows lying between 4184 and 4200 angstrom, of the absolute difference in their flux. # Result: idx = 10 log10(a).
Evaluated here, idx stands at 11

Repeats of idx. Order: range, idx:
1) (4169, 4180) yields 9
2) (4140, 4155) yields 12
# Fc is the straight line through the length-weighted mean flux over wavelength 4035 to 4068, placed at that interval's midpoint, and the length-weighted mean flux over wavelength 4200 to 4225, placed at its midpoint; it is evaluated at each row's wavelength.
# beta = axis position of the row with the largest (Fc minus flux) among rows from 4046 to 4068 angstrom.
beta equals 4063.68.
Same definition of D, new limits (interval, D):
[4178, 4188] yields 14.6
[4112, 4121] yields 13.2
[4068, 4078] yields 13.5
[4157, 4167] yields 15.0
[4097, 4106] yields 12.7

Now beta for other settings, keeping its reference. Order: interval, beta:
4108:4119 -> 4108.85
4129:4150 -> 4143.05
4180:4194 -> 4187.16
